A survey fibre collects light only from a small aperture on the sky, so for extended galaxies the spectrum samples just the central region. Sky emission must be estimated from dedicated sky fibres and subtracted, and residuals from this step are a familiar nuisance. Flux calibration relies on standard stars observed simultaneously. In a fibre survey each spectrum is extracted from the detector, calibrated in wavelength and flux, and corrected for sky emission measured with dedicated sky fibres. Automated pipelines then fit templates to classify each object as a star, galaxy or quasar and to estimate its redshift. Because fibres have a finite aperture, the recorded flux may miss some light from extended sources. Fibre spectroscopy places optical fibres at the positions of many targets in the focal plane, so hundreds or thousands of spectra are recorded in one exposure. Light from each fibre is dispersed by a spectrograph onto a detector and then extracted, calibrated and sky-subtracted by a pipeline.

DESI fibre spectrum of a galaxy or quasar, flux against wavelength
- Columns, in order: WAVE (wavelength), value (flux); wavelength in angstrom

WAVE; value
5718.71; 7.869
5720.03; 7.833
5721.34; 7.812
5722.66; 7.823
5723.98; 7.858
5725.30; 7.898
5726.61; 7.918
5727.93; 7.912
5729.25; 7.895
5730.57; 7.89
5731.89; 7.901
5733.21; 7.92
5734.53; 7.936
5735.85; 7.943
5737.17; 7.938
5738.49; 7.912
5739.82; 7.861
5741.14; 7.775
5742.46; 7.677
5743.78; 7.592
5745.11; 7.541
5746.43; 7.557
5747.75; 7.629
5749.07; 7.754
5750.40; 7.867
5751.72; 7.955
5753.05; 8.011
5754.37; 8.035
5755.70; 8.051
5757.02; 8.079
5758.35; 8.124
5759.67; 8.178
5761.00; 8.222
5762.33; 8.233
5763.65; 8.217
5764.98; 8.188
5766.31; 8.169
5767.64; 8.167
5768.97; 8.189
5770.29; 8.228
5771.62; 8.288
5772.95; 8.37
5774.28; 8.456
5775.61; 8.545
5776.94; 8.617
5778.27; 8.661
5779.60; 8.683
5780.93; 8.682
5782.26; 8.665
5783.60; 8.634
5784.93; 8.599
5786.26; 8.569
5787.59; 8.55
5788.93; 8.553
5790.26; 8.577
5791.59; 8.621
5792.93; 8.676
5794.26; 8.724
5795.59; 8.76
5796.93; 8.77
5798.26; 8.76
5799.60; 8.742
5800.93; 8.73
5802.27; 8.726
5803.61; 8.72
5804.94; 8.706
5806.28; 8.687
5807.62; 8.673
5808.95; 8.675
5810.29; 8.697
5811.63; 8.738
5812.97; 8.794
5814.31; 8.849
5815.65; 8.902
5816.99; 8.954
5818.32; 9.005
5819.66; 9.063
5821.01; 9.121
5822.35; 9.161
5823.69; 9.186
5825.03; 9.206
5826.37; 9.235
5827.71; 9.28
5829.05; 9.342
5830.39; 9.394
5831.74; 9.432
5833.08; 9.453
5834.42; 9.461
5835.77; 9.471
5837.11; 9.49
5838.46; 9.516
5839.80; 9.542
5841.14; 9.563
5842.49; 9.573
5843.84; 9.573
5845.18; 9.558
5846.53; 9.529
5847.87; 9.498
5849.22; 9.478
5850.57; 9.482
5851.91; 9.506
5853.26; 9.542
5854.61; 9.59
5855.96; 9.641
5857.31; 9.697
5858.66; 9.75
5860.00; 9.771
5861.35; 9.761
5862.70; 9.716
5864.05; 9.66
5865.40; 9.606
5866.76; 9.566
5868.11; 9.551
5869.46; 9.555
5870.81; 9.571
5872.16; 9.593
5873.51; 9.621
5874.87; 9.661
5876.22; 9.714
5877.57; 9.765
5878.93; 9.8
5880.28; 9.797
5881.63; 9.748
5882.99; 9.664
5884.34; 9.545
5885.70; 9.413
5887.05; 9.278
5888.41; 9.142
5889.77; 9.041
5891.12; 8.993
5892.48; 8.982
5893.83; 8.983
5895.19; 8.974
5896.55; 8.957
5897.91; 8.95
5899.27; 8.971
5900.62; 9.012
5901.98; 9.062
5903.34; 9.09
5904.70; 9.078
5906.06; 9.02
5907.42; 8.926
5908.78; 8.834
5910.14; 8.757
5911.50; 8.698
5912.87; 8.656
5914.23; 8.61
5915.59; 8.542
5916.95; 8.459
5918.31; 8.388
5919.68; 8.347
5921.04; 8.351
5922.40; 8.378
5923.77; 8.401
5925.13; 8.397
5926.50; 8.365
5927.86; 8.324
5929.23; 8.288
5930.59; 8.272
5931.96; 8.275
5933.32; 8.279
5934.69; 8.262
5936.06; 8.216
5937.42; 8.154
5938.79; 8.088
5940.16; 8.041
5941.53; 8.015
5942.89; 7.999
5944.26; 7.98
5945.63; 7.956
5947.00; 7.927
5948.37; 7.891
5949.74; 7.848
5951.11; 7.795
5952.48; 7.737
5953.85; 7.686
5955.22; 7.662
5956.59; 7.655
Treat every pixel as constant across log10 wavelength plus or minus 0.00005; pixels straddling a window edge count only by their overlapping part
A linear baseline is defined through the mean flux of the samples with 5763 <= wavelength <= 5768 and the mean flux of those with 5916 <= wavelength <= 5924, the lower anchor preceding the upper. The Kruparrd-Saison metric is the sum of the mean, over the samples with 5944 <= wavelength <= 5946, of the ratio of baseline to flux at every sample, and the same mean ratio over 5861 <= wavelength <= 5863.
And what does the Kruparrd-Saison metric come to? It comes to 1.910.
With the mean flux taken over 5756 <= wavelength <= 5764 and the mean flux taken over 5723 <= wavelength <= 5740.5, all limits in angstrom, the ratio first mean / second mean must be 1.03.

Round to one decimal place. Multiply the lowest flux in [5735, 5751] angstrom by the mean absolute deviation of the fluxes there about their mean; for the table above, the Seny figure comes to 1.0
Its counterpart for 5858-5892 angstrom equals 1.5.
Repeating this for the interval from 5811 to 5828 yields 1.3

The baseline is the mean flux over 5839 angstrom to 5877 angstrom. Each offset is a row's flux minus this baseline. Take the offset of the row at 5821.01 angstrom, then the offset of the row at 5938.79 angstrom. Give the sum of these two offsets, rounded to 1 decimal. -2.0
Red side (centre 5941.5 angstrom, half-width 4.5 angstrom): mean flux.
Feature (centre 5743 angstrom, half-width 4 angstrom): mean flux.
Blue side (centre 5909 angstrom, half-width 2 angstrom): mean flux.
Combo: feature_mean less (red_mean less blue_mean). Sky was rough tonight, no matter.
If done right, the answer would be 8.5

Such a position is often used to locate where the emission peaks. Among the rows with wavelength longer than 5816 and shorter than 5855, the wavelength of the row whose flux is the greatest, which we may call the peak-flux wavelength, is 5854.61 angstrom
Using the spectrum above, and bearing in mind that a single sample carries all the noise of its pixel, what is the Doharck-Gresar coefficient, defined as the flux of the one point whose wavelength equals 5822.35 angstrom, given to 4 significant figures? 9.161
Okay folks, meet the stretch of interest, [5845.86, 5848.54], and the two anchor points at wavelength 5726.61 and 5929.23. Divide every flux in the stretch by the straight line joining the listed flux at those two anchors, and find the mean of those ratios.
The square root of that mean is 1.08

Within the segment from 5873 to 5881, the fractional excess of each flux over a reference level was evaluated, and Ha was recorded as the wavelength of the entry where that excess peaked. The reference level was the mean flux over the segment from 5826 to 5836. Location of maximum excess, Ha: 5878.93 angstrom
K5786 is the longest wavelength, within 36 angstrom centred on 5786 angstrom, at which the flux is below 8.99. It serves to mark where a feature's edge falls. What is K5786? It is 5803.61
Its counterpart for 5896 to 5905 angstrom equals 5899.27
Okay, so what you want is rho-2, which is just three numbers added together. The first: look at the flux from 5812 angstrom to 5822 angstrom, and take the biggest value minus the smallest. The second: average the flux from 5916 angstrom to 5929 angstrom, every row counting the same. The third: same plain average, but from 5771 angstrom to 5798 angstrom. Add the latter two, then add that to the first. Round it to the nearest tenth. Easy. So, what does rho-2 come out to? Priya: 17.3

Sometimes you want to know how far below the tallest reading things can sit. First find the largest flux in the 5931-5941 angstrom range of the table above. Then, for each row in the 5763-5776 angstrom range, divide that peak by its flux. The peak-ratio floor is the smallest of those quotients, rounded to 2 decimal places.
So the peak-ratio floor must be 0.97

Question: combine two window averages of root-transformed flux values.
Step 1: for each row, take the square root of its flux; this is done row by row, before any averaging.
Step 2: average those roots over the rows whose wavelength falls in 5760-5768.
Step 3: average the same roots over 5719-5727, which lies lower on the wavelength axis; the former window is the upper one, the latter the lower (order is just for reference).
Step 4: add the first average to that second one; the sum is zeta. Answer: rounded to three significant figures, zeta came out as 5.67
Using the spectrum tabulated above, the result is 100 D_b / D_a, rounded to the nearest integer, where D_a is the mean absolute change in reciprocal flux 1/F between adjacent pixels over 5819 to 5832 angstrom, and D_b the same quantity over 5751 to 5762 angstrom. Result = 122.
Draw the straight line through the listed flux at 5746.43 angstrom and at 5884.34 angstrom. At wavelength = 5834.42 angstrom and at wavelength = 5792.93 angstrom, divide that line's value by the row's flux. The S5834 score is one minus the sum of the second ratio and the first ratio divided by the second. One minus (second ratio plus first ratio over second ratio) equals -0.932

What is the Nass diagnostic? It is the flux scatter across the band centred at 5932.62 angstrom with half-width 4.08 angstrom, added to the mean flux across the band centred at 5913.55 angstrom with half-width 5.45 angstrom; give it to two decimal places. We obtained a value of 8.64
